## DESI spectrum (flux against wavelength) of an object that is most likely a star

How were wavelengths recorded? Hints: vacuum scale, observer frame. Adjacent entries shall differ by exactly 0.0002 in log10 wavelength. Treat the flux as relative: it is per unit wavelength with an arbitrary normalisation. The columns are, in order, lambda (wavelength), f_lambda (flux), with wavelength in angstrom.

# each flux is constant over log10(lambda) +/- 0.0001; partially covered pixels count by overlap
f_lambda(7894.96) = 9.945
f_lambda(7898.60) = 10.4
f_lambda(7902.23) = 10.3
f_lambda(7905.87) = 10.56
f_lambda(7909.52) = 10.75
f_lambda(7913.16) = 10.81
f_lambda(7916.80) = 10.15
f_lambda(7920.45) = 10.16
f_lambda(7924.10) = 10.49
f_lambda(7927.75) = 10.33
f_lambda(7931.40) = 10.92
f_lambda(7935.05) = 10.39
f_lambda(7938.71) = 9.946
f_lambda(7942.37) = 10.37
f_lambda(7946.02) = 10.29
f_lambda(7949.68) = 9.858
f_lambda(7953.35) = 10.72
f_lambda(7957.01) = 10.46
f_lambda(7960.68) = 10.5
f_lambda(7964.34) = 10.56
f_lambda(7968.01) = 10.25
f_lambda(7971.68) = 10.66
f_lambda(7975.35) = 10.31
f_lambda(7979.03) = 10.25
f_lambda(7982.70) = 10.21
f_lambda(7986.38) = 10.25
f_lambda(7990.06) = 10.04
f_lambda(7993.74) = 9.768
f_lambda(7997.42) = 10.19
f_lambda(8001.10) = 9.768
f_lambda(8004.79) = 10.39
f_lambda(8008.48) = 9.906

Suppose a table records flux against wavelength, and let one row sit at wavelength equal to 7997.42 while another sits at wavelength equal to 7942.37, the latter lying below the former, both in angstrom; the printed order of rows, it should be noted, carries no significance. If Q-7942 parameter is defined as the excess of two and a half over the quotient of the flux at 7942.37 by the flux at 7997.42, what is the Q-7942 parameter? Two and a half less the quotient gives 1.48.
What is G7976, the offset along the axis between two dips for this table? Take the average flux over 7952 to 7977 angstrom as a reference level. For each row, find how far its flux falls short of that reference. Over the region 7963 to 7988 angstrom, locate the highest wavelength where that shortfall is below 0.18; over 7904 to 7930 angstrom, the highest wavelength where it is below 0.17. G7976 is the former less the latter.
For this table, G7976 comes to 43.9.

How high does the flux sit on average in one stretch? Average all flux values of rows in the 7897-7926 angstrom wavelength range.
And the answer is 10.5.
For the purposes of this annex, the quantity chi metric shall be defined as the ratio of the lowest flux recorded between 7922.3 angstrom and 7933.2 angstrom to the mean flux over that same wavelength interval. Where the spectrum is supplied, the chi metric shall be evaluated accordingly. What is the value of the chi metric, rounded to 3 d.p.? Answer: 0.976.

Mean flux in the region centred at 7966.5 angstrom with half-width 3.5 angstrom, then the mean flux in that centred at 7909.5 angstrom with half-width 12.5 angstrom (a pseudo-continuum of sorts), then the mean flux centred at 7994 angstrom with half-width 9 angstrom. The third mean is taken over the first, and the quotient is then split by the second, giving 0.0920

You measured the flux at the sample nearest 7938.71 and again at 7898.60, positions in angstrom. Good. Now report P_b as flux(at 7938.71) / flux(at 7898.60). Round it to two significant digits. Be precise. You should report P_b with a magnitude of 0.96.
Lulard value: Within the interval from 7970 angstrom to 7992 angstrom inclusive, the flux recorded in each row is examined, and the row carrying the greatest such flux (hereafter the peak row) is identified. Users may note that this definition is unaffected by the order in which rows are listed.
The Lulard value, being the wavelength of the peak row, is 7971.68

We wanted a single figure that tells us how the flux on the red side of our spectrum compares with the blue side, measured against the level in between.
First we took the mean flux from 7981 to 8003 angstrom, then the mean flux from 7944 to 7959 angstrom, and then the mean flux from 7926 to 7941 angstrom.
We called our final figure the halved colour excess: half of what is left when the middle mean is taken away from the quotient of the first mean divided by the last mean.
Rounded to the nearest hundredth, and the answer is -4.68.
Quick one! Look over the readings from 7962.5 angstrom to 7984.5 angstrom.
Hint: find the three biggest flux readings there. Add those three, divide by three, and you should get 10.51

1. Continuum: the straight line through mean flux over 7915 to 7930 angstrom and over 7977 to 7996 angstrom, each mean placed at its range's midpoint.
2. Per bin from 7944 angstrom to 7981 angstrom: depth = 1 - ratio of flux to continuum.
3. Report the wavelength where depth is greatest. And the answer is 7949.68 angstrom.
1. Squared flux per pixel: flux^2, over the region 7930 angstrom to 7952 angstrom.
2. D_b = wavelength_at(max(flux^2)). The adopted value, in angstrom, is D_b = 7931.40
